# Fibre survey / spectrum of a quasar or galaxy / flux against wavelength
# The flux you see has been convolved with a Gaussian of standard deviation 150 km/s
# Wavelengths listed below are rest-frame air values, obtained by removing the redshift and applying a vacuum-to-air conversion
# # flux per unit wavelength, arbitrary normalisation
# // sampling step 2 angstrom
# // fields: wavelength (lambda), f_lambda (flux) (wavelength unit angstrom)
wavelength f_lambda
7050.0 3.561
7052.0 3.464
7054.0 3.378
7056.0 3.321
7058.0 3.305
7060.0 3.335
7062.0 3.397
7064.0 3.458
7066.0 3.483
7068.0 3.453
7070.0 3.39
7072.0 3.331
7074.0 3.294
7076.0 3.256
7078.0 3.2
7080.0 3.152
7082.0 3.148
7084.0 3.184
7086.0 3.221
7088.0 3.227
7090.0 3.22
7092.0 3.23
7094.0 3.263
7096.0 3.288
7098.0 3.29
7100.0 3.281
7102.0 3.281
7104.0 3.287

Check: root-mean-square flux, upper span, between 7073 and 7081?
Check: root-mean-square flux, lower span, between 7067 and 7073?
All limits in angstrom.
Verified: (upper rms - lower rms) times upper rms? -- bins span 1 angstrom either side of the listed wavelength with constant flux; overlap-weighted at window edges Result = -0.53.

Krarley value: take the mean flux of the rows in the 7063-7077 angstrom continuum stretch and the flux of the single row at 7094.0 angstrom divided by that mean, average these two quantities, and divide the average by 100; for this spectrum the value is 0.0217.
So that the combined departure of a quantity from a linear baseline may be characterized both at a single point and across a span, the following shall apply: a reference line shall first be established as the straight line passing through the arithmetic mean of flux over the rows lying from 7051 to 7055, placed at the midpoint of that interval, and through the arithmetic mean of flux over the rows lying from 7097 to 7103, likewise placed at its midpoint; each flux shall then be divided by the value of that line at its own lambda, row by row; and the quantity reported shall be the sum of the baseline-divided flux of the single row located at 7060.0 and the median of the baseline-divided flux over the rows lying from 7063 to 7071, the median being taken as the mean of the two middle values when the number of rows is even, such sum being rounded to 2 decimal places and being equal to 2.00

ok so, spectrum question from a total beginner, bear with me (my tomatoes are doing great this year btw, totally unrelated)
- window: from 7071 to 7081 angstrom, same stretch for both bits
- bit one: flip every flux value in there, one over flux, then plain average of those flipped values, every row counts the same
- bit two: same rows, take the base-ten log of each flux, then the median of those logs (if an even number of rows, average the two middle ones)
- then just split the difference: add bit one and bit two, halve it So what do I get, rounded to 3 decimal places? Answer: 0.410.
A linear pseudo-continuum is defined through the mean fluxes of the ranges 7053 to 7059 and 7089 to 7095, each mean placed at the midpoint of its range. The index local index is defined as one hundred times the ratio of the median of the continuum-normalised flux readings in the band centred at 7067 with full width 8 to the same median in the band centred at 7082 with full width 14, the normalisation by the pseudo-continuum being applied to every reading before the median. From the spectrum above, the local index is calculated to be 107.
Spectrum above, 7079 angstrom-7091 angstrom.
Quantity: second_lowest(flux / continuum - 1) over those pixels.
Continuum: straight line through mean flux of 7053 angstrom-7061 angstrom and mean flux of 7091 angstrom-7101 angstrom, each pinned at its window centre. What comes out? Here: -0.044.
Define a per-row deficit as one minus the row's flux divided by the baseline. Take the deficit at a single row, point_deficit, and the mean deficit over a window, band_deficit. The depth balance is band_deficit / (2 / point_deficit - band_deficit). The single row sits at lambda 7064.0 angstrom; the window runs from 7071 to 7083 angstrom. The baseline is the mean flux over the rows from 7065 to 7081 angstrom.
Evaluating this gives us -0.0006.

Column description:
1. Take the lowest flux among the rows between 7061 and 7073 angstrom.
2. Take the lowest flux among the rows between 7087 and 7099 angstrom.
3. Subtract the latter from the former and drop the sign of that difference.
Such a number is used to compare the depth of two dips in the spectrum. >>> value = 0.111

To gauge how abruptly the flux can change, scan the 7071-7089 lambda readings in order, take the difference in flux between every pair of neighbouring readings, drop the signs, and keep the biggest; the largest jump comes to 0.056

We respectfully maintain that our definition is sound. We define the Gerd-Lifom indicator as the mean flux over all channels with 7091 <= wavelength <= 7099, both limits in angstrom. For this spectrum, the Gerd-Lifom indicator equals 3.27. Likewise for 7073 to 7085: 3.21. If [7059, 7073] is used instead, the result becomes 3.41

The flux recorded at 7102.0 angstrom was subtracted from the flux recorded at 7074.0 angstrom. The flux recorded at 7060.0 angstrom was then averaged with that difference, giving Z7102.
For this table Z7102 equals 1.67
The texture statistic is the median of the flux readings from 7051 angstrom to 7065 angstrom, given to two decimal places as 3.38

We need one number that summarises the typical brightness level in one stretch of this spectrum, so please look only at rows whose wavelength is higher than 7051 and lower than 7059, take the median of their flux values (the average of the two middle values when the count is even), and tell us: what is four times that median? 13.4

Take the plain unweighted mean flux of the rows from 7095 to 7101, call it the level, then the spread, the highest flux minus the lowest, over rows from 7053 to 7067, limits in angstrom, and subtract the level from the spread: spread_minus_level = -3.11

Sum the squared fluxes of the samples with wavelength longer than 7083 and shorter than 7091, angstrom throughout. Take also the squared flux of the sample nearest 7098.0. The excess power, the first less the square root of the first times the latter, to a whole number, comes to 20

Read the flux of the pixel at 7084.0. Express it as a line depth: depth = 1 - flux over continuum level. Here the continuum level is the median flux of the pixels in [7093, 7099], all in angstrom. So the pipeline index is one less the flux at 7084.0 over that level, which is 0.032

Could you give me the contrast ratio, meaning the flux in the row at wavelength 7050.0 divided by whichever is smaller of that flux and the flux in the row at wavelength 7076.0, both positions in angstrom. 1.09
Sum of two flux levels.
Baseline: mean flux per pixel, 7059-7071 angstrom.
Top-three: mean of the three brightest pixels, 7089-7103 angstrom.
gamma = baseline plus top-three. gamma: 6.71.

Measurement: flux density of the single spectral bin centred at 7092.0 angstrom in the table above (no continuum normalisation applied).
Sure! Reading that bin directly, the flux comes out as 3.23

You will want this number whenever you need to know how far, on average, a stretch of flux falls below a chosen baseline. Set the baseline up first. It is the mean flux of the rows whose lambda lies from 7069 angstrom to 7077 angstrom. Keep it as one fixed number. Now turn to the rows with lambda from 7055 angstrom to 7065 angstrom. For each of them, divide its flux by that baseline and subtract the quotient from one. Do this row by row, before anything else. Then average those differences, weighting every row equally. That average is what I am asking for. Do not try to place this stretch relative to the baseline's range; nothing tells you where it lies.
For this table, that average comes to -0.014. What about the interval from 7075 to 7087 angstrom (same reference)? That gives 0.037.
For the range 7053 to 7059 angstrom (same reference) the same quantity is -0.005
